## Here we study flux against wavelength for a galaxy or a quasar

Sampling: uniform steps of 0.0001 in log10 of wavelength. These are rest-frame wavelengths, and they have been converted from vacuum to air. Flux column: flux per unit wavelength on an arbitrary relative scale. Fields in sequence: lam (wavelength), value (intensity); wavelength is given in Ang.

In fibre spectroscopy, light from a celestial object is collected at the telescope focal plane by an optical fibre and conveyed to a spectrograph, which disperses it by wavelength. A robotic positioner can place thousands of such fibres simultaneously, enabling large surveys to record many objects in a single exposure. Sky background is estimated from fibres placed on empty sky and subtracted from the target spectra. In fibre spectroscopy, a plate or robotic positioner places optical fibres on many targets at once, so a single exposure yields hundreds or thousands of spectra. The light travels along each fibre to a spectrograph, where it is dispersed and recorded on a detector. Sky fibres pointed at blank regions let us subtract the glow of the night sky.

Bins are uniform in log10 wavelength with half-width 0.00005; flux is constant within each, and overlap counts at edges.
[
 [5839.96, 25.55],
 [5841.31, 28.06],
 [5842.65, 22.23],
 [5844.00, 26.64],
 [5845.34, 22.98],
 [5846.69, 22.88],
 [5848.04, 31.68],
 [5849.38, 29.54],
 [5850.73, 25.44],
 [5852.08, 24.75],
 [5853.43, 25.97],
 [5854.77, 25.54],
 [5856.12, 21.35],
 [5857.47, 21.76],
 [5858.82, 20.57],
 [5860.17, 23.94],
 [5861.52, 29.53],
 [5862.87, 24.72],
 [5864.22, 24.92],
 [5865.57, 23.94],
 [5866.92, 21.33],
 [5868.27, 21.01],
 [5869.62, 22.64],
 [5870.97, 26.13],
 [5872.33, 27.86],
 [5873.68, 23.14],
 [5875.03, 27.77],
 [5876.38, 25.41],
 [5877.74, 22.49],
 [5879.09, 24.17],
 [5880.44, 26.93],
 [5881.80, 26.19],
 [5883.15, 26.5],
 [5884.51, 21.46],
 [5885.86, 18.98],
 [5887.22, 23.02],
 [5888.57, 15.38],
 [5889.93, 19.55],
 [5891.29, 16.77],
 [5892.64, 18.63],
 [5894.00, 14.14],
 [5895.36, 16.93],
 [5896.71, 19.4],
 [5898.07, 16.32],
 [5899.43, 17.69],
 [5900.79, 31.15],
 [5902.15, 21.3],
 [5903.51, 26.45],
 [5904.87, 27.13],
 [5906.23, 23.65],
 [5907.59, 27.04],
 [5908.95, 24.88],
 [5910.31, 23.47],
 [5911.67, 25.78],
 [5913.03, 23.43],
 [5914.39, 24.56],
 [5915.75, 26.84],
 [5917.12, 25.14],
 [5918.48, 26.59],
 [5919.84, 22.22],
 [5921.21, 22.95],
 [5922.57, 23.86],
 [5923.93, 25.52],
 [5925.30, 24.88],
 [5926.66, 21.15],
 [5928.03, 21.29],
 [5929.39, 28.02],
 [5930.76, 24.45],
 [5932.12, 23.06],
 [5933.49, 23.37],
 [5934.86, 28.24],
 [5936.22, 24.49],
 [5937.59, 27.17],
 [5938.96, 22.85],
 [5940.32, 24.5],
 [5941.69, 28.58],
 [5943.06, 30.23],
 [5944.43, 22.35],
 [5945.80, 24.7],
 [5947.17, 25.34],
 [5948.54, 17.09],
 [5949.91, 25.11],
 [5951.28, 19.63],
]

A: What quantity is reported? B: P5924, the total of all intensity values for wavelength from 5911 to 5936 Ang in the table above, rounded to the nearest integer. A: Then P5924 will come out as 441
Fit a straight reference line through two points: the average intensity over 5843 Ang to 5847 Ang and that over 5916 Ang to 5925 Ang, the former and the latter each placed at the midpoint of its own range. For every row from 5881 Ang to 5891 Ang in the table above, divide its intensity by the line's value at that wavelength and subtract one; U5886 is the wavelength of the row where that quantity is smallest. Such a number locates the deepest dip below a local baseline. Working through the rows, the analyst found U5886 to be 5888.57 Ang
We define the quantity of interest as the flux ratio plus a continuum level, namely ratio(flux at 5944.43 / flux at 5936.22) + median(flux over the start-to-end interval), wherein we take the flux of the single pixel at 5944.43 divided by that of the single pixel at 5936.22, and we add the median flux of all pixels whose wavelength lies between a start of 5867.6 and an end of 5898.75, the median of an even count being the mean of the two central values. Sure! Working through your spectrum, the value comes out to 23.4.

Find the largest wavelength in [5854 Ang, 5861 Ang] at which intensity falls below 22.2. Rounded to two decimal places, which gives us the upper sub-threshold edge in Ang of 5858.82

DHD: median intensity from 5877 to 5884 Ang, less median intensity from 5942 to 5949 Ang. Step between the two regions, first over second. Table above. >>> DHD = 1.5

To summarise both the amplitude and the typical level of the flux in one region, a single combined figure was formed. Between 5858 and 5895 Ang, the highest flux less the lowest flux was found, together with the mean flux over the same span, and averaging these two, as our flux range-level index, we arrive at 19.1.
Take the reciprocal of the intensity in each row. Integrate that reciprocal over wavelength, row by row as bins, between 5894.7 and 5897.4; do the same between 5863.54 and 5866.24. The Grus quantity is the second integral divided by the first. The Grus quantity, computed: 0.74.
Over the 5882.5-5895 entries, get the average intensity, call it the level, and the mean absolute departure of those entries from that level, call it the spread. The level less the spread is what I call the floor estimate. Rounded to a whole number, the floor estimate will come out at 16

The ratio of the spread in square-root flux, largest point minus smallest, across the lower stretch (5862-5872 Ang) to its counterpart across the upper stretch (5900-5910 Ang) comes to 0.55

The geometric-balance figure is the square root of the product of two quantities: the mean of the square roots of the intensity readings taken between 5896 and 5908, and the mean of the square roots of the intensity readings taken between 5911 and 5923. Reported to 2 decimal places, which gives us 4.88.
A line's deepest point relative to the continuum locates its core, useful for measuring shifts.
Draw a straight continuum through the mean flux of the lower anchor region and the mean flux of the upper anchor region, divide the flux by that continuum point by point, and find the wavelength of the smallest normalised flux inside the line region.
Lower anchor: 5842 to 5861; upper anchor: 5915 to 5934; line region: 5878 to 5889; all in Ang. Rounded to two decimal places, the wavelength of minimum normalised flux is 5888.57 Ang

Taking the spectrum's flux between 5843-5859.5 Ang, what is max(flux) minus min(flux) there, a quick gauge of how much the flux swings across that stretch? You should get 11.1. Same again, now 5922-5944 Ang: 9.1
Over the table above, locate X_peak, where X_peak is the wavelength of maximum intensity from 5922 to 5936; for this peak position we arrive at 5934.86 Ang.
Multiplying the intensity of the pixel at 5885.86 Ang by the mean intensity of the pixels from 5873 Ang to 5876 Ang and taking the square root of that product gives 22.0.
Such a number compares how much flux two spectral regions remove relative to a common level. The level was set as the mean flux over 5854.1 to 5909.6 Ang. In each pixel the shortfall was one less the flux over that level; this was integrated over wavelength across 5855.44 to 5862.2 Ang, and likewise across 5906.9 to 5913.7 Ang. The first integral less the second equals 0.44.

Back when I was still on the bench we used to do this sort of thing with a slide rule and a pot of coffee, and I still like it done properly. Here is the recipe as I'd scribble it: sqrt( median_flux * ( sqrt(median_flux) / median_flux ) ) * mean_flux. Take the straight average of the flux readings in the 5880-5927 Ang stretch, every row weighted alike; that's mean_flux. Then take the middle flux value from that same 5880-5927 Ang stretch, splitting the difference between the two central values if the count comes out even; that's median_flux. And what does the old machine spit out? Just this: 50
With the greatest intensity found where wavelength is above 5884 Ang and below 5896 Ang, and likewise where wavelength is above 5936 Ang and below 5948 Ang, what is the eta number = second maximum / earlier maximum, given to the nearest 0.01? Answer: 1.31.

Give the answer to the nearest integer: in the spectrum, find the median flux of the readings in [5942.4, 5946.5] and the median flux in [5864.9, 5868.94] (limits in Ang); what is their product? 527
